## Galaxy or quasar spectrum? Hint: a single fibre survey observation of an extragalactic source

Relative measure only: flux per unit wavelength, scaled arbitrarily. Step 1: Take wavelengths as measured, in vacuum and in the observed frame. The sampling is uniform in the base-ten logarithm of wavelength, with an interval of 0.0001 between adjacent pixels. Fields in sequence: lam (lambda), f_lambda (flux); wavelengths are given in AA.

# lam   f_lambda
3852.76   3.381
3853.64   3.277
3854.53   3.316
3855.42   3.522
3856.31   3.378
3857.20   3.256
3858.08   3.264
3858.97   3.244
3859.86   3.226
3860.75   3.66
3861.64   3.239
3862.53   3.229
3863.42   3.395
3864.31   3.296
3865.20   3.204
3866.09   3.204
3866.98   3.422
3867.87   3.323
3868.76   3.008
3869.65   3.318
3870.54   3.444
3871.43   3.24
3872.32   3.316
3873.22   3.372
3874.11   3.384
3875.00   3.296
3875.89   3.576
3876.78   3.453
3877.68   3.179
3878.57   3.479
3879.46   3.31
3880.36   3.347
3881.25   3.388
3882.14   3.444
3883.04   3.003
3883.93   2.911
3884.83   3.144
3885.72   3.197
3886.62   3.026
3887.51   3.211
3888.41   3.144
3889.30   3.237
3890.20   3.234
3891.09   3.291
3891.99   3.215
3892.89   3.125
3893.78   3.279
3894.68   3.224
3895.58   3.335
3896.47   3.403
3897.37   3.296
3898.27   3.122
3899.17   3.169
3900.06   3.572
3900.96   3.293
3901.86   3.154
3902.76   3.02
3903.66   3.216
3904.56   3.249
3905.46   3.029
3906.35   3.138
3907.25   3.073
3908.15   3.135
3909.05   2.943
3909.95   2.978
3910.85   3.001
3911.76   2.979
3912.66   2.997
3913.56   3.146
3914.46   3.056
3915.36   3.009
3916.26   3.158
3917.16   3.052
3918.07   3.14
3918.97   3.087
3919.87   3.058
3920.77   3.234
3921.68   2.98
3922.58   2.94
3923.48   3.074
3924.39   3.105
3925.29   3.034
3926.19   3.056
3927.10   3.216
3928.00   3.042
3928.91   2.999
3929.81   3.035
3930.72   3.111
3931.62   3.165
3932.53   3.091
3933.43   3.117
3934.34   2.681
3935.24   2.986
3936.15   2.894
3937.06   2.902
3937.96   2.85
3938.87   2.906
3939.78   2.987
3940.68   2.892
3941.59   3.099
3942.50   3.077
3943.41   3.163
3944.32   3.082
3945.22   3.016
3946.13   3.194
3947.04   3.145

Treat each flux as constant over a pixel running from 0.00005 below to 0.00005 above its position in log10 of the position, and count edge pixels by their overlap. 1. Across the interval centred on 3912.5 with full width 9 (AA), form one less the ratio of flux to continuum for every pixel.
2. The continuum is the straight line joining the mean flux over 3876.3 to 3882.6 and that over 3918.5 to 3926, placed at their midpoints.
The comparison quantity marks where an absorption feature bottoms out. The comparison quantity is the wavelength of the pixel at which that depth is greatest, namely 3909.05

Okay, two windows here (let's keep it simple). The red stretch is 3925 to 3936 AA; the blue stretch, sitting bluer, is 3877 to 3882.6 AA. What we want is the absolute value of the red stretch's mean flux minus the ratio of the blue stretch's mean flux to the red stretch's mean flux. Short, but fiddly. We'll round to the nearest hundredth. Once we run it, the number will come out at 1.94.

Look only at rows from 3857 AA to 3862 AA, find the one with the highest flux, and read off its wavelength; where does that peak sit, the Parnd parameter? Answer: 3860.75 AA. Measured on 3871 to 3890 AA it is 3875.89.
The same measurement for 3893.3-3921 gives 3900.06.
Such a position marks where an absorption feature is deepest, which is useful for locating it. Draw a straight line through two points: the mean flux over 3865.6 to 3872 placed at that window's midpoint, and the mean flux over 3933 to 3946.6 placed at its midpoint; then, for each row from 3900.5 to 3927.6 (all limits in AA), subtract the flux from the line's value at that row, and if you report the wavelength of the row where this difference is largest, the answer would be 3909.05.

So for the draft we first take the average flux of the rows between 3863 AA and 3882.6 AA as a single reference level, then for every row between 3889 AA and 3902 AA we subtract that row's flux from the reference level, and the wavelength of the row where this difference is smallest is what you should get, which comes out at 3900.06 AA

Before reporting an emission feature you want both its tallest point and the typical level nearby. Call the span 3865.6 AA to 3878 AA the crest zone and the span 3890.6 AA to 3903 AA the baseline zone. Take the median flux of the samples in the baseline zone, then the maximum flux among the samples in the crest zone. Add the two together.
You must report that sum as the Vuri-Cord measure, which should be 6.83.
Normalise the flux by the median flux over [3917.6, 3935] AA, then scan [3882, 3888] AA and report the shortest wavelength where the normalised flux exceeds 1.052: 3882.14 AA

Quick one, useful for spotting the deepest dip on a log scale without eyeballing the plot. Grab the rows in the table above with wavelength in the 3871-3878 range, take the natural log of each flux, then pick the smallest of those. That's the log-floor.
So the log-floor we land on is 1.16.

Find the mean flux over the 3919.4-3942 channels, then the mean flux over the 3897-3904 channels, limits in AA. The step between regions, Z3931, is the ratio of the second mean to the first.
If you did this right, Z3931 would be 1.07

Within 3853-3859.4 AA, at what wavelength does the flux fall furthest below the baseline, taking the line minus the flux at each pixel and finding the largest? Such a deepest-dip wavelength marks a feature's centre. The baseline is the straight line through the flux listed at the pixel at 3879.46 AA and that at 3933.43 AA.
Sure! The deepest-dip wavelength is 3858.97 AA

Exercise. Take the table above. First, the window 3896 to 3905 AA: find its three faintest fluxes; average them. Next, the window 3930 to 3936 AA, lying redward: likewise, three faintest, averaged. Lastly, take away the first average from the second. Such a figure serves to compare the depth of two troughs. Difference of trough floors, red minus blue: -0.18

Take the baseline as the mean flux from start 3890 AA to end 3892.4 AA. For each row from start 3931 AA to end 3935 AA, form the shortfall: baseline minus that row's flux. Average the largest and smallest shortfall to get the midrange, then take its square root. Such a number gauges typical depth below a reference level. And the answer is 0.57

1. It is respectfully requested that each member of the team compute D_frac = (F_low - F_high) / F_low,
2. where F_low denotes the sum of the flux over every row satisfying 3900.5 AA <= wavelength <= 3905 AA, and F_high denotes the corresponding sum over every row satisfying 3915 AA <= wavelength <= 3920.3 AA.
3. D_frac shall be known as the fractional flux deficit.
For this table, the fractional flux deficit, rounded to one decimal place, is -0.2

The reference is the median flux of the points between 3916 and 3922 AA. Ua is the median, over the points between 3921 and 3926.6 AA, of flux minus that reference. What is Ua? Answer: -0.04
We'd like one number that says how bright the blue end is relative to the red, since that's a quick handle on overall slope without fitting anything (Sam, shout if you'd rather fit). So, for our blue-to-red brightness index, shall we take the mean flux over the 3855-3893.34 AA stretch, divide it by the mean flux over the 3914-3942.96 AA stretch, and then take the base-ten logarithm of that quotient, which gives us 0.034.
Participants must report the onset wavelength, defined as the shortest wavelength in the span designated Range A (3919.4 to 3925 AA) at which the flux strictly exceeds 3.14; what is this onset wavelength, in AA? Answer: 3920.77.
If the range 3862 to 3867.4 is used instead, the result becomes 3862.53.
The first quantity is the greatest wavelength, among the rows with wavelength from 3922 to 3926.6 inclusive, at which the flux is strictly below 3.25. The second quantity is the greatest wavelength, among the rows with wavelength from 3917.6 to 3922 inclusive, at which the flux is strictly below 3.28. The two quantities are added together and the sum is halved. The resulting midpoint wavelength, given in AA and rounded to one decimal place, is 3923.9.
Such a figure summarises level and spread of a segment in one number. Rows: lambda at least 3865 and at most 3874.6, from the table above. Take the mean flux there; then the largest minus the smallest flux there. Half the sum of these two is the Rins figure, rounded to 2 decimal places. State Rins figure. 1.87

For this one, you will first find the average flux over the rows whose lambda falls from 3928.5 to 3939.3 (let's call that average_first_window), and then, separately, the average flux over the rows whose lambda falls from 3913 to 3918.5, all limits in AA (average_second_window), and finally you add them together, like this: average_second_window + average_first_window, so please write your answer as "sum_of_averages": 6.07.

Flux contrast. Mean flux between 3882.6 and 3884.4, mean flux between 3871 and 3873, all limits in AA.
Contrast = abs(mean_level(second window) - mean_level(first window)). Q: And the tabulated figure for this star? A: 0.32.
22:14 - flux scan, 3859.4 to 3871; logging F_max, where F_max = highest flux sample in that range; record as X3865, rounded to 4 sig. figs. 3.660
